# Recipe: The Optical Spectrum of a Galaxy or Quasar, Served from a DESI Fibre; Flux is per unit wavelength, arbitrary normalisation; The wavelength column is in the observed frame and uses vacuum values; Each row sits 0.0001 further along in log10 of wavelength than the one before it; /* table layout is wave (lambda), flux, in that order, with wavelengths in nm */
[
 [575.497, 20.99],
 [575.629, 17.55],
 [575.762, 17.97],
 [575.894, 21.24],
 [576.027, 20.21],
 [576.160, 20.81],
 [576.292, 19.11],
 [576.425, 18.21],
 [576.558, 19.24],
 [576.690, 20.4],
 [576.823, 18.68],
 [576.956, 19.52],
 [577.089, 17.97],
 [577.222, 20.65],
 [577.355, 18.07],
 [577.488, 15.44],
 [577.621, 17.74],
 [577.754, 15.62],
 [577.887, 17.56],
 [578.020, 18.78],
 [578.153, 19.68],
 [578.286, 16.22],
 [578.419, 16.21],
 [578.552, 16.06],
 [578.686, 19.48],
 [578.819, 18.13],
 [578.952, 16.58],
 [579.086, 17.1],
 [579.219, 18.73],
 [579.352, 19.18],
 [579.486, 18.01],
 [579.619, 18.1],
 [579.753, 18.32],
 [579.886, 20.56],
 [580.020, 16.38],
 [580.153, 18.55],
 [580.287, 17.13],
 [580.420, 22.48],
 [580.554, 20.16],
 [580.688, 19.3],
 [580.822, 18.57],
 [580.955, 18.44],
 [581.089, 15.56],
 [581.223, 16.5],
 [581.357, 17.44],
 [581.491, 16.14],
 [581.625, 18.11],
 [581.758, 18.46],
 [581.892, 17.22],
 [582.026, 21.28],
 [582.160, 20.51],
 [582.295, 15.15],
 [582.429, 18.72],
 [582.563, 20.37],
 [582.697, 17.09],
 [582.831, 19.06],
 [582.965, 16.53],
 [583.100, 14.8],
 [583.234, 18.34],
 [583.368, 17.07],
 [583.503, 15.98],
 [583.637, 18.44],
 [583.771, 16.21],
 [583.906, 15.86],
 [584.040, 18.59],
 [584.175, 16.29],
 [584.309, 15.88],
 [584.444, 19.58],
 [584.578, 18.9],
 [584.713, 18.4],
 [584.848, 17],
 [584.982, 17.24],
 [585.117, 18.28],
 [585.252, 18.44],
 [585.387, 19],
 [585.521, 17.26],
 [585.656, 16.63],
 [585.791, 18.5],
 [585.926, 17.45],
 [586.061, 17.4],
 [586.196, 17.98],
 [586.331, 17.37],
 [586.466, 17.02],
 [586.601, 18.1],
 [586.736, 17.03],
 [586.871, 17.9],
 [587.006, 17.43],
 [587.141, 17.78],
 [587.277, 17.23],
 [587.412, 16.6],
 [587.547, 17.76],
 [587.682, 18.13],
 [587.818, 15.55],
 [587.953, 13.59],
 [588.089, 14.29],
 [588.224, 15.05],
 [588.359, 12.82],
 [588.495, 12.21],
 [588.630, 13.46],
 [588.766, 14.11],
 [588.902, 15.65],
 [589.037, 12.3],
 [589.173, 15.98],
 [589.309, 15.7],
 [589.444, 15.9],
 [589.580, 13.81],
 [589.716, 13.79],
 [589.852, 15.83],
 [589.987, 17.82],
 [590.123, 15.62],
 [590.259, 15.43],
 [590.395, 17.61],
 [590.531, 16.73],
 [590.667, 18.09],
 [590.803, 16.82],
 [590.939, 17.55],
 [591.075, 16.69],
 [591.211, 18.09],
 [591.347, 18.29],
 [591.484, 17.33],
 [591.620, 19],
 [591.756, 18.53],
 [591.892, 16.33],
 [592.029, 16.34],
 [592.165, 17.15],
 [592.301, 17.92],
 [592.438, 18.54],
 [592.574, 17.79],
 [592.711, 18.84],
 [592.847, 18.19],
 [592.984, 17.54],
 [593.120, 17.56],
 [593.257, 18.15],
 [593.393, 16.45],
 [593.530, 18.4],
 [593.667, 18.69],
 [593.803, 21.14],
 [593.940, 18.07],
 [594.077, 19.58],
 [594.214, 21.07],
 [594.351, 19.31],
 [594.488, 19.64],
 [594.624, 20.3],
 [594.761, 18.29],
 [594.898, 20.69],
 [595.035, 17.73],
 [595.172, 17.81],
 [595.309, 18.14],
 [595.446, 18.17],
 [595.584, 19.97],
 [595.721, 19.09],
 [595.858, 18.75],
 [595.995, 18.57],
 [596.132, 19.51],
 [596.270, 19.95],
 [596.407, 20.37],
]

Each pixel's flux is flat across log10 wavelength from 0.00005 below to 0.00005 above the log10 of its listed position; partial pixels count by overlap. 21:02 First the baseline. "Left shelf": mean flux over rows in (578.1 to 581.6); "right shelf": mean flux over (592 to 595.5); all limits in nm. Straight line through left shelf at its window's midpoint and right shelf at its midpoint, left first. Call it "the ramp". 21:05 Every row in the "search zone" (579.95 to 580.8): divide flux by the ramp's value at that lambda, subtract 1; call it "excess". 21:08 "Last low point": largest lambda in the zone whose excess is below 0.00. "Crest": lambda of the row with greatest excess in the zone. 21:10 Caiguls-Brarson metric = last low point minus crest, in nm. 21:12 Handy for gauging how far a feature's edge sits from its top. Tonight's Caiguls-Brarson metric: -0.13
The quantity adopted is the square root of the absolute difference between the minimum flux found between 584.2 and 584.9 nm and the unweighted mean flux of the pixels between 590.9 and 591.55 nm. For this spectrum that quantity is 1.3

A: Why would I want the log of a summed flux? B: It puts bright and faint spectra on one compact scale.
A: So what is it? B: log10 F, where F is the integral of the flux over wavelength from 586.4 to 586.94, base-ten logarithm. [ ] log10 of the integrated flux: 0.976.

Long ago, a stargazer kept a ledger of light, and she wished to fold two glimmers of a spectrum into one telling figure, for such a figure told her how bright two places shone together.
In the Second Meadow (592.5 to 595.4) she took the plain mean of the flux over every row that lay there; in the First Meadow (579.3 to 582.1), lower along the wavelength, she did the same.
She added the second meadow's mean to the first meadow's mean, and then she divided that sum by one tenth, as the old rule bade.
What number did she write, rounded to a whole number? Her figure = 371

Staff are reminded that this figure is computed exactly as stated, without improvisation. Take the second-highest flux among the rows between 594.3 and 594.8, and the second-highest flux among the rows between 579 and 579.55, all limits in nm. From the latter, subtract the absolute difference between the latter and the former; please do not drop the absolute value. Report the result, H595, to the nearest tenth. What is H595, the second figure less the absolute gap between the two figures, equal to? 17.8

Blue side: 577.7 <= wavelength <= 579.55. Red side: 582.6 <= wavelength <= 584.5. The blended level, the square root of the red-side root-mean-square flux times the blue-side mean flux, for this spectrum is 17.4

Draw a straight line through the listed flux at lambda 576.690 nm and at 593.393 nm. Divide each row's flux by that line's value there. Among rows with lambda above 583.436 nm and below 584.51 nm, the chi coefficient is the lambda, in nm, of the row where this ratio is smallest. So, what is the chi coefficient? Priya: 583.906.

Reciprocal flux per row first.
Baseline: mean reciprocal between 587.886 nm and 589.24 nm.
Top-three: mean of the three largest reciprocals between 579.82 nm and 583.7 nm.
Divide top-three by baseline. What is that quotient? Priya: 0.91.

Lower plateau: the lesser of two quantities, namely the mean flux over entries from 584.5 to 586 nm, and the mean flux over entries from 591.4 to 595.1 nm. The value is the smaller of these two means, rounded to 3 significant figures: 17.9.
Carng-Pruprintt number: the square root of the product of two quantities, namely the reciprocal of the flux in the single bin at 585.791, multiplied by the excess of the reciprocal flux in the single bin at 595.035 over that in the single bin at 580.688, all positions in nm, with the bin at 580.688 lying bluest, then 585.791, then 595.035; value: 0.016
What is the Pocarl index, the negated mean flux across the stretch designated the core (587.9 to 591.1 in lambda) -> -15.3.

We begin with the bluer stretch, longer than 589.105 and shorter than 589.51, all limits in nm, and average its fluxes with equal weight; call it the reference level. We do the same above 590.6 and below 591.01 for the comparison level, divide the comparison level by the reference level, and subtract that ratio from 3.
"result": 1.90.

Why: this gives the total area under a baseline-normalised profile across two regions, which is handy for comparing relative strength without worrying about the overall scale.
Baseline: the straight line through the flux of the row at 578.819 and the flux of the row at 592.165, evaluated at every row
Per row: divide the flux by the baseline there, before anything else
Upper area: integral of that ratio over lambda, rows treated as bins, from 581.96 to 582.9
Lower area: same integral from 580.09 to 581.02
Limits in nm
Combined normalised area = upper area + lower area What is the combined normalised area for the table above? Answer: 1.99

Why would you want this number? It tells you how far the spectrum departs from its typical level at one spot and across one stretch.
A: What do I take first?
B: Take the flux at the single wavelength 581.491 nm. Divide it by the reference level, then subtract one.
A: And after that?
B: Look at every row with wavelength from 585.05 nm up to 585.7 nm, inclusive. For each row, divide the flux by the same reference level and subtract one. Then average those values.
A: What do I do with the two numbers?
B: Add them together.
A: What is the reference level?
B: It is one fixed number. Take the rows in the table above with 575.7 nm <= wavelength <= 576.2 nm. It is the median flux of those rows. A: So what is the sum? -0.34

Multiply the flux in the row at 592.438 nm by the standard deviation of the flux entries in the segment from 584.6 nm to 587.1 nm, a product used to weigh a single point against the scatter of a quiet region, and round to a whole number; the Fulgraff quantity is 12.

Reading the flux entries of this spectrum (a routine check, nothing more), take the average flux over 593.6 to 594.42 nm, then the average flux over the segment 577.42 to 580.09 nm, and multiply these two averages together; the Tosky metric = 348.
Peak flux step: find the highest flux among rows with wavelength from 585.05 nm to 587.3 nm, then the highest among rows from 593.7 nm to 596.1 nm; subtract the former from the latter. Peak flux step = 2.1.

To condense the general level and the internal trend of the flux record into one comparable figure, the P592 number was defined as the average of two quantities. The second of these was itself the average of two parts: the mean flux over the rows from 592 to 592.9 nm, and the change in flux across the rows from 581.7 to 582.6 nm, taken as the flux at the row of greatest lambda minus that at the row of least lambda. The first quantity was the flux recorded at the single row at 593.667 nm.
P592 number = 14.3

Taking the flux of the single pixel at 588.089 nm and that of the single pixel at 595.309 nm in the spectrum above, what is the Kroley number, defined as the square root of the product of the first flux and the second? 16.1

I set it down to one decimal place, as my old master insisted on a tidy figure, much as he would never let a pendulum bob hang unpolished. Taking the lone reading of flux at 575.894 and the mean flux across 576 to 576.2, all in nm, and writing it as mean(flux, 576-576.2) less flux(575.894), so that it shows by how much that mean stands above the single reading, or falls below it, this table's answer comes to -0.7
